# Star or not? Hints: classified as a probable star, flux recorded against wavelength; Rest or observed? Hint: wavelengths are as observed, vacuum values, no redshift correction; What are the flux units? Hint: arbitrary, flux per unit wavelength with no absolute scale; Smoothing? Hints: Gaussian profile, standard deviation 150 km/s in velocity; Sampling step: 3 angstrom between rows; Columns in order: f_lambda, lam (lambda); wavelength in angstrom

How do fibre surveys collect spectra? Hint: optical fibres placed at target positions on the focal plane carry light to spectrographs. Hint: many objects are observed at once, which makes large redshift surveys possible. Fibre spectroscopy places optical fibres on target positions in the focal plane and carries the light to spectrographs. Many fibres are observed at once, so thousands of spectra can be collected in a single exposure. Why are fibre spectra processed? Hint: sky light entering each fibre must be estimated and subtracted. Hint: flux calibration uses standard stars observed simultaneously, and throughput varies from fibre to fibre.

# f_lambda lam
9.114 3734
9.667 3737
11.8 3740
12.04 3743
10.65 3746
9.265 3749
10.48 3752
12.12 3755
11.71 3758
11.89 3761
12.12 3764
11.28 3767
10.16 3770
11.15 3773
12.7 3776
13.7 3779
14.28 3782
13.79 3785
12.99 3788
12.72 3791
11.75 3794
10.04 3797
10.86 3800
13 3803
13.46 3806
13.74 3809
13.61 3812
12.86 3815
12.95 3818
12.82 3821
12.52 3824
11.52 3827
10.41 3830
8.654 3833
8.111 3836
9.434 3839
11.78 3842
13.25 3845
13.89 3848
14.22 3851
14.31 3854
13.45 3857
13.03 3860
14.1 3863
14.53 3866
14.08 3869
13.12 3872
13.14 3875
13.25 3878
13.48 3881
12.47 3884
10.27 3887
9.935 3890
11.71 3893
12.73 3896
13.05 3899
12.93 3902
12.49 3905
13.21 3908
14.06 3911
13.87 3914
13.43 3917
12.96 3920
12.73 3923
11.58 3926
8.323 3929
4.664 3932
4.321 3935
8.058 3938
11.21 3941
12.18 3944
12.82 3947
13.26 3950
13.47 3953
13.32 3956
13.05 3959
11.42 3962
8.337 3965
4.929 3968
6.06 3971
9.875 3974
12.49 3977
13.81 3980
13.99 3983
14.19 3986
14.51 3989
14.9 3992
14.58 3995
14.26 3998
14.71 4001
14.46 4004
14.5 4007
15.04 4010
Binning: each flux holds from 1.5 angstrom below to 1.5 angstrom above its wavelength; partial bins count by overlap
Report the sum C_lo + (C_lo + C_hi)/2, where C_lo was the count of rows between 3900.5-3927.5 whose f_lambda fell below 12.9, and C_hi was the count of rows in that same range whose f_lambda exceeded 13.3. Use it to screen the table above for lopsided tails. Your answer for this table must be 6.0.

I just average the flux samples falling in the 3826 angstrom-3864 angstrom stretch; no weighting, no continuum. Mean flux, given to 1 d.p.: 12.0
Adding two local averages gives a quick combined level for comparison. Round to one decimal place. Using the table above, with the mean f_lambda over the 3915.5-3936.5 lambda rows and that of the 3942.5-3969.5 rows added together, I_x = 21.1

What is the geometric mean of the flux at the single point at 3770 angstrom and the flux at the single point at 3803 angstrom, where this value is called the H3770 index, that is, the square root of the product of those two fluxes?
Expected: 11.5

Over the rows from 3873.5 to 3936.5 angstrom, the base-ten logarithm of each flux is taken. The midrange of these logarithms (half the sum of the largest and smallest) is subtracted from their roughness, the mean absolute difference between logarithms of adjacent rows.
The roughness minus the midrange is -0.85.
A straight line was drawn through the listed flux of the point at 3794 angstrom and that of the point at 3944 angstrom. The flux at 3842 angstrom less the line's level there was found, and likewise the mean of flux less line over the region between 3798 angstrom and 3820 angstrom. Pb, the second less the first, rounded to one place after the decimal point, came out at 1.2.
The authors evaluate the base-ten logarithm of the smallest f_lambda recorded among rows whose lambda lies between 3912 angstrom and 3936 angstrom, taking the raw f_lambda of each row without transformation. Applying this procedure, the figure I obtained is 0.636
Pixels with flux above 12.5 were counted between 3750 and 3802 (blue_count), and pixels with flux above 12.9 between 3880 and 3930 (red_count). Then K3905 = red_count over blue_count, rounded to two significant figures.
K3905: 1.3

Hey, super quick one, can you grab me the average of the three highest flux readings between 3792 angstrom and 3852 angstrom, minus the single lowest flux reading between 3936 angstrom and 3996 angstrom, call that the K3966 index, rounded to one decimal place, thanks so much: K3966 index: 9.0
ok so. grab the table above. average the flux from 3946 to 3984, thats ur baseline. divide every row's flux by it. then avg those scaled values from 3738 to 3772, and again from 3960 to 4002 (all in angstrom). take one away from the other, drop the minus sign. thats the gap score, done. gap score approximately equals 0.069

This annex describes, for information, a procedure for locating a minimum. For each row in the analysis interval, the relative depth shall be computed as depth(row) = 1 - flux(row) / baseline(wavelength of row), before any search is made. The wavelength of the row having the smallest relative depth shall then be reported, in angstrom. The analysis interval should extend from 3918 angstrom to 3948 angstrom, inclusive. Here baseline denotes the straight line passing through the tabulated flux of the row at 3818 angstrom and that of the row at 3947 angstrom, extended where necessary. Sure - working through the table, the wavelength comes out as 3920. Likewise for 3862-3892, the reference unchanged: 3866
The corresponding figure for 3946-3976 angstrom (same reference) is 3953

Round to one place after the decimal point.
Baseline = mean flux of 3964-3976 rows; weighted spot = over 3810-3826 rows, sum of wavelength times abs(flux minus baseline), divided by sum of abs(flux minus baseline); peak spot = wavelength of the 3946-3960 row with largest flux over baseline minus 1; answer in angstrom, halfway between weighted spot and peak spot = 3885.4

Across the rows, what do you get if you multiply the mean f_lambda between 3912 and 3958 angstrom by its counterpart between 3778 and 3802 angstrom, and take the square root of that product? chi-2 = 11.8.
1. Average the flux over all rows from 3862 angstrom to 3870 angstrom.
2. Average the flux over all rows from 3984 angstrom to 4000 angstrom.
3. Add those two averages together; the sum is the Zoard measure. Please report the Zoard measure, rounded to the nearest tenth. 28.7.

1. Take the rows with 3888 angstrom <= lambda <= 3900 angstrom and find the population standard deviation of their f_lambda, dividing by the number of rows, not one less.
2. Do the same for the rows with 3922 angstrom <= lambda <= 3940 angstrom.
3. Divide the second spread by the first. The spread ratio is 2.6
